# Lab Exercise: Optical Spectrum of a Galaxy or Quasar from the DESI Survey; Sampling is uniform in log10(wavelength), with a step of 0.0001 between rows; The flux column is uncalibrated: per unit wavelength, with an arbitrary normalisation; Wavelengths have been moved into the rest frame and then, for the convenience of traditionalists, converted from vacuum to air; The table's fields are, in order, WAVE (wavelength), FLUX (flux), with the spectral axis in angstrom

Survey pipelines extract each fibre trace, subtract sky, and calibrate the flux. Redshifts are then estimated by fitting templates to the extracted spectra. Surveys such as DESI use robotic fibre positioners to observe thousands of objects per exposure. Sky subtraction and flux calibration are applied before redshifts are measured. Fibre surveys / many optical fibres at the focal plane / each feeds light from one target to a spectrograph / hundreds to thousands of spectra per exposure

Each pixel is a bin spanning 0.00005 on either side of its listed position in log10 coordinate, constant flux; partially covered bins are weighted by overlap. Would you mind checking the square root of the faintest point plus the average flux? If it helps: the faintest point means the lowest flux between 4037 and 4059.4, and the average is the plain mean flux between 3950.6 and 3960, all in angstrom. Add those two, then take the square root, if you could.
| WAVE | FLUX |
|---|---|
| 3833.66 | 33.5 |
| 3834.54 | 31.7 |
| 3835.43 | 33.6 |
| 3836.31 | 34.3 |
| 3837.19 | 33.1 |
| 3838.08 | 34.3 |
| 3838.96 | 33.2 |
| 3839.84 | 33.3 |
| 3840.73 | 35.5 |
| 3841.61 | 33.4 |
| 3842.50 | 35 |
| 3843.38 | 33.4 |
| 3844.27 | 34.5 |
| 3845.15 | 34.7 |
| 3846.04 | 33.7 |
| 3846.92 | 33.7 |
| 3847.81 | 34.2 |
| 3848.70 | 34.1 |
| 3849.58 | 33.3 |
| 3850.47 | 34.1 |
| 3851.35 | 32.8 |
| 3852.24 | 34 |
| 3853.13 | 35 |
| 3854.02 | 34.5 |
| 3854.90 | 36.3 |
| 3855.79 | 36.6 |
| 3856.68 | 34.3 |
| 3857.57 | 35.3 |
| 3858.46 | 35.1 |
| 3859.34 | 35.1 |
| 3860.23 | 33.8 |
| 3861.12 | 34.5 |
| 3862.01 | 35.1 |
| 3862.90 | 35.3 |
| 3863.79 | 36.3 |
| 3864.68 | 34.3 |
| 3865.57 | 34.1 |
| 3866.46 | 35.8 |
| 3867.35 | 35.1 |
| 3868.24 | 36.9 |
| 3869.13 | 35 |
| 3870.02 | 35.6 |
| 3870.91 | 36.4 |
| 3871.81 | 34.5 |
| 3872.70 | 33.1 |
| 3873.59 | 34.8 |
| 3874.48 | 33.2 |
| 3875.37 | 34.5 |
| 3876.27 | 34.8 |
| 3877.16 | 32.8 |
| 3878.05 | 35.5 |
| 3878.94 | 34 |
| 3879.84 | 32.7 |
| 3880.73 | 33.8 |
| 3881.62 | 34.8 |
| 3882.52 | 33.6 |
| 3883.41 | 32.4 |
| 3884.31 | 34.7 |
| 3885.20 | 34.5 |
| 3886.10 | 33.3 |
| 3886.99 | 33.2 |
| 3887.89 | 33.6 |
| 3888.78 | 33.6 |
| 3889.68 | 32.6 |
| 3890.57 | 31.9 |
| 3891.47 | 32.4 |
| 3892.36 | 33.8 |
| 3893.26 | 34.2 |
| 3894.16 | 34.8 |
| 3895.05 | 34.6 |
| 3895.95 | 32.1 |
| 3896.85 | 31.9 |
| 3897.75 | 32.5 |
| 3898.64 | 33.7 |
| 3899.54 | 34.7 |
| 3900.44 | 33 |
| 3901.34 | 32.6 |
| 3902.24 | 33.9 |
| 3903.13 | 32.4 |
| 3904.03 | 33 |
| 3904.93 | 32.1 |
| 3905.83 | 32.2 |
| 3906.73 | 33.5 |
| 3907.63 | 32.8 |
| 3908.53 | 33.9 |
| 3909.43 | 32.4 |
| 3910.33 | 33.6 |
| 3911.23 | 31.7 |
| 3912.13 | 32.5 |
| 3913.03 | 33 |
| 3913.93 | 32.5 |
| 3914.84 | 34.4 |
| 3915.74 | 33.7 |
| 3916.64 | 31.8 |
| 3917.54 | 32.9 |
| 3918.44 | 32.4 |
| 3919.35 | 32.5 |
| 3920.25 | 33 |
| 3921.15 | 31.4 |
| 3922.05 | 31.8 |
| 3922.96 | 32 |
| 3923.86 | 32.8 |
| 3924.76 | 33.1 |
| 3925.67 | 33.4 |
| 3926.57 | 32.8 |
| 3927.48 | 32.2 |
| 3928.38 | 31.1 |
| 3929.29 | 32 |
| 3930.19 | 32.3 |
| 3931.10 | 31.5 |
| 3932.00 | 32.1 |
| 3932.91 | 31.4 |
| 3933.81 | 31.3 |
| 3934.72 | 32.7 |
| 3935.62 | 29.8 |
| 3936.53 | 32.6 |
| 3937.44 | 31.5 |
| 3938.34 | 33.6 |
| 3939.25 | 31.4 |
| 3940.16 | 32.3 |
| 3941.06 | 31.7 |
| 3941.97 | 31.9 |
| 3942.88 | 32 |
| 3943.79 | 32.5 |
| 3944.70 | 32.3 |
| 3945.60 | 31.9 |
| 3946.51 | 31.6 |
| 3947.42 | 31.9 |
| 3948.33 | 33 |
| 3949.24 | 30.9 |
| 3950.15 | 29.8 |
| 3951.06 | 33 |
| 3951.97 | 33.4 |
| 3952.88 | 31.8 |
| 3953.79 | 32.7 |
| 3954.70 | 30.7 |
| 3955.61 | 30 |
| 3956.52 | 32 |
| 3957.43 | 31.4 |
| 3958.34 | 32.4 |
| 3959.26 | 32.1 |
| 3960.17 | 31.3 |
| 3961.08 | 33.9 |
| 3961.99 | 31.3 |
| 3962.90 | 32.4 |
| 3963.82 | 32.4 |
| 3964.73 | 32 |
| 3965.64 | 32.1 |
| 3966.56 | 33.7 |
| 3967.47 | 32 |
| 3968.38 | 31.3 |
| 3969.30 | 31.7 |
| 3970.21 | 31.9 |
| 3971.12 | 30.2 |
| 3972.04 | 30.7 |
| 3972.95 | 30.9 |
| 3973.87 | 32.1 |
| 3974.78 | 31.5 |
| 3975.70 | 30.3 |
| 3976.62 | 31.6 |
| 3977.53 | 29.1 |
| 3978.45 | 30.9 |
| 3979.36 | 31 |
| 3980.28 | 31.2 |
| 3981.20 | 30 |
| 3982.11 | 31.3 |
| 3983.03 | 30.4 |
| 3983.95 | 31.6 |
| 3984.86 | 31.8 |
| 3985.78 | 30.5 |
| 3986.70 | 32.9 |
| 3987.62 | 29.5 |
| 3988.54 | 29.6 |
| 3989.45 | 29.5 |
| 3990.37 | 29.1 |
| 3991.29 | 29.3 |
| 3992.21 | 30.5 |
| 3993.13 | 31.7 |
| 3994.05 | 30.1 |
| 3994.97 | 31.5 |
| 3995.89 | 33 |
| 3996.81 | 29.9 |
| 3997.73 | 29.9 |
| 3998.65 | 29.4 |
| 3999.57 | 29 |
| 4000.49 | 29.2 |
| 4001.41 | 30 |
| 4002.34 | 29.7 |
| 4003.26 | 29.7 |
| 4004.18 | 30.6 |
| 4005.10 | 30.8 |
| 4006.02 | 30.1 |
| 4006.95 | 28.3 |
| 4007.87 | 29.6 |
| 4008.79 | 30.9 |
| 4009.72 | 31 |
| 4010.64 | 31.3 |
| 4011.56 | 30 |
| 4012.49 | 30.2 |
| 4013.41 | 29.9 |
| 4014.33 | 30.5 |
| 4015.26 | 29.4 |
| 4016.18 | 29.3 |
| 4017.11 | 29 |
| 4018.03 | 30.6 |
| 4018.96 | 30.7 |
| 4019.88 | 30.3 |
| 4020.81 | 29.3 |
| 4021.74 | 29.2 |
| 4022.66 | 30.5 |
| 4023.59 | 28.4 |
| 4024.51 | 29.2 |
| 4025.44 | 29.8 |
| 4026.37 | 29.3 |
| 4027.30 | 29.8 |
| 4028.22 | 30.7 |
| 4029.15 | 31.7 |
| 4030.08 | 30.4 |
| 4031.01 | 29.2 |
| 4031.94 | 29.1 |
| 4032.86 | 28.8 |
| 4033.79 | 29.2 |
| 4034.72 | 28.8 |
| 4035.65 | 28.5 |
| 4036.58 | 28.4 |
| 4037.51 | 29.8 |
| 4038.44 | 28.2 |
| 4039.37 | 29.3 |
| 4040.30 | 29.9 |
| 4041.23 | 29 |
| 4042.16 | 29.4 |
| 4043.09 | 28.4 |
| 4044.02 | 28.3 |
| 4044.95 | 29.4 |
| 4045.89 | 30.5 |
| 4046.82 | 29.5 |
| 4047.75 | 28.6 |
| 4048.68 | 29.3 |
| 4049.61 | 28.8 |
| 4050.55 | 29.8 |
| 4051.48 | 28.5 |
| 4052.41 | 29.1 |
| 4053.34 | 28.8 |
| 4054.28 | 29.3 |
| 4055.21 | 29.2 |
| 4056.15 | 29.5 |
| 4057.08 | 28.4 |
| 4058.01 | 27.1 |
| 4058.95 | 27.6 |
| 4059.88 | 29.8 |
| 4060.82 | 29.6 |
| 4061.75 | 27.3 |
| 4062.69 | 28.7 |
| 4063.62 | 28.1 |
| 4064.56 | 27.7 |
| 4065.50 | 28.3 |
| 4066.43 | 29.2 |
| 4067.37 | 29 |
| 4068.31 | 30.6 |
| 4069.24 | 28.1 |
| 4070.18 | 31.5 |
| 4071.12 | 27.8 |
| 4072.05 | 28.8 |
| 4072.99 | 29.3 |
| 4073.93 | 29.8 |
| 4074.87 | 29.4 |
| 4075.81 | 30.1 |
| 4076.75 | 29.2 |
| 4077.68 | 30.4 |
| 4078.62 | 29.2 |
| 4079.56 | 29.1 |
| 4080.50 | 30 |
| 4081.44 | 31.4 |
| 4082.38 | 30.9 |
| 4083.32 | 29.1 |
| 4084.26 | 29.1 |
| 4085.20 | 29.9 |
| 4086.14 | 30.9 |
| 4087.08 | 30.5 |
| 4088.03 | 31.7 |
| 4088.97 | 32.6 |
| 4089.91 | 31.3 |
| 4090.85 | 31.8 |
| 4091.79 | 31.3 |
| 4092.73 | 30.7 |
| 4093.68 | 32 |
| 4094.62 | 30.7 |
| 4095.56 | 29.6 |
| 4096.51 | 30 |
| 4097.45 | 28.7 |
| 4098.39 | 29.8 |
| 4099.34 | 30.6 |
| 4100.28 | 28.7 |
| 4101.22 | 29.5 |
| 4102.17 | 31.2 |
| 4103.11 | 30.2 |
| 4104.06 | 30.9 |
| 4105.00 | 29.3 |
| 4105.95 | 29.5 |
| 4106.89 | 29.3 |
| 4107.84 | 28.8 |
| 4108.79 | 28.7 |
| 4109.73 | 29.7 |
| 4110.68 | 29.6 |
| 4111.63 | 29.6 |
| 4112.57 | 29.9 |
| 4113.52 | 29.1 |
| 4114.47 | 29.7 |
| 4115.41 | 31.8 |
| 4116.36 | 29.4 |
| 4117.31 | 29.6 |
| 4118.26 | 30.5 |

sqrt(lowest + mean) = 7.7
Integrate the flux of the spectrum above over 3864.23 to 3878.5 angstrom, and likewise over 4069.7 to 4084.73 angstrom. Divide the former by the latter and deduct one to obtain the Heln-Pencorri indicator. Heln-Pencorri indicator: 0.11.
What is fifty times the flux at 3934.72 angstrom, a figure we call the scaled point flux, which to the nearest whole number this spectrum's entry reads 1635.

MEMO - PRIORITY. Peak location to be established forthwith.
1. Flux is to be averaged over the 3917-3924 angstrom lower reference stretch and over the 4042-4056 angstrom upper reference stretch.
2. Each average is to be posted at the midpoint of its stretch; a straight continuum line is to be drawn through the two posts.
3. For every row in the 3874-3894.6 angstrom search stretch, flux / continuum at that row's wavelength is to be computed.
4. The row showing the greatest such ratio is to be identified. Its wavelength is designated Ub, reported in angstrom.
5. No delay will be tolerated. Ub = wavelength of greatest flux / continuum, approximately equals 3878.05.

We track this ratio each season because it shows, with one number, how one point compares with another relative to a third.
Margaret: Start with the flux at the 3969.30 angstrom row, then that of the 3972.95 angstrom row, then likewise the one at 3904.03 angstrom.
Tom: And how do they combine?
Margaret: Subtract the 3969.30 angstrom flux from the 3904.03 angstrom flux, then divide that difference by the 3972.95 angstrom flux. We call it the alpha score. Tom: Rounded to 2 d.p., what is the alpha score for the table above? 0.04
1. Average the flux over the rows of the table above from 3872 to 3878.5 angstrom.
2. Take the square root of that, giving 5.84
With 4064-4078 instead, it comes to 5.41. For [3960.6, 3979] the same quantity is 5.62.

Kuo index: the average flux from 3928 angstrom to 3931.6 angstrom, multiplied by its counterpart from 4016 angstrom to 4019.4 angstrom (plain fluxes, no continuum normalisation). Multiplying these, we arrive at 949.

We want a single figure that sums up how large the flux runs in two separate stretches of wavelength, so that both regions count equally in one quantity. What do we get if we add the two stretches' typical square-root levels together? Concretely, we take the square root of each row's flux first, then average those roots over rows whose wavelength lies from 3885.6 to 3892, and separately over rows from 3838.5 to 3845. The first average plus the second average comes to 11.6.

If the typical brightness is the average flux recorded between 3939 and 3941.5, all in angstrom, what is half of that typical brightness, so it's 15.9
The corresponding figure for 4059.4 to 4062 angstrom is 14.5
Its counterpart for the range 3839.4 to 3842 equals 17.0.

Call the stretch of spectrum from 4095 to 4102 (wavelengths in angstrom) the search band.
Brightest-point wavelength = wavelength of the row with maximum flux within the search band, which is 4099.34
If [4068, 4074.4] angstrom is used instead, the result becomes 4070.18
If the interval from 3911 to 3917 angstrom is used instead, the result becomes 3914.84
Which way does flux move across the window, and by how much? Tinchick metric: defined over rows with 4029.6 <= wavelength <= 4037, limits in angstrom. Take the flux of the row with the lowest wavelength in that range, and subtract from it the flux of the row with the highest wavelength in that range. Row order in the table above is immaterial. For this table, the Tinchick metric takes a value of 2.0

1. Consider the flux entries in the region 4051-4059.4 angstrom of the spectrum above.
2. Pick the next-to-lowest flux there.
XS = 27.6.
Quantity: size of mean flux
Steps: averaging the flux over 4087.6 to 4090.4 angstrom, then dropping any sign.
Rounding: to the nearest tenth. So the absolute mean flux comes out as 31.9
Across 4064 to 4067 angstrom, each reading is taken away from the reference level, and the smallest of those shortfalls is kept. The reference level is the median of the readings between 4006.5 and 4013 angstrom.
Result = 1.0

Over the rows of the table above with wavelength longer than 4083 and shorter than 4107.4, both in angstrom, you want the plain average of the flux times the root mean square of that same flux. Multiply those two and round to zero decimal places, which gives 921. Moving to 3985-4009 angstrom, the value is 911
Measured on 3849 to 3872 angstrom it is 1223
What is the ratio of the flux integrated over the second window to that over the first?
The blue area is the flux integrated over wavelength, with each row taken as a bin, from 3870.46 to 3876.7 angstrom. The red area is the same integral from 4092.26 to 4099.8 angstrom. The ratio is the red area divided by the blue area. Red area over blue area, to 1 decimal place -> 1.1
